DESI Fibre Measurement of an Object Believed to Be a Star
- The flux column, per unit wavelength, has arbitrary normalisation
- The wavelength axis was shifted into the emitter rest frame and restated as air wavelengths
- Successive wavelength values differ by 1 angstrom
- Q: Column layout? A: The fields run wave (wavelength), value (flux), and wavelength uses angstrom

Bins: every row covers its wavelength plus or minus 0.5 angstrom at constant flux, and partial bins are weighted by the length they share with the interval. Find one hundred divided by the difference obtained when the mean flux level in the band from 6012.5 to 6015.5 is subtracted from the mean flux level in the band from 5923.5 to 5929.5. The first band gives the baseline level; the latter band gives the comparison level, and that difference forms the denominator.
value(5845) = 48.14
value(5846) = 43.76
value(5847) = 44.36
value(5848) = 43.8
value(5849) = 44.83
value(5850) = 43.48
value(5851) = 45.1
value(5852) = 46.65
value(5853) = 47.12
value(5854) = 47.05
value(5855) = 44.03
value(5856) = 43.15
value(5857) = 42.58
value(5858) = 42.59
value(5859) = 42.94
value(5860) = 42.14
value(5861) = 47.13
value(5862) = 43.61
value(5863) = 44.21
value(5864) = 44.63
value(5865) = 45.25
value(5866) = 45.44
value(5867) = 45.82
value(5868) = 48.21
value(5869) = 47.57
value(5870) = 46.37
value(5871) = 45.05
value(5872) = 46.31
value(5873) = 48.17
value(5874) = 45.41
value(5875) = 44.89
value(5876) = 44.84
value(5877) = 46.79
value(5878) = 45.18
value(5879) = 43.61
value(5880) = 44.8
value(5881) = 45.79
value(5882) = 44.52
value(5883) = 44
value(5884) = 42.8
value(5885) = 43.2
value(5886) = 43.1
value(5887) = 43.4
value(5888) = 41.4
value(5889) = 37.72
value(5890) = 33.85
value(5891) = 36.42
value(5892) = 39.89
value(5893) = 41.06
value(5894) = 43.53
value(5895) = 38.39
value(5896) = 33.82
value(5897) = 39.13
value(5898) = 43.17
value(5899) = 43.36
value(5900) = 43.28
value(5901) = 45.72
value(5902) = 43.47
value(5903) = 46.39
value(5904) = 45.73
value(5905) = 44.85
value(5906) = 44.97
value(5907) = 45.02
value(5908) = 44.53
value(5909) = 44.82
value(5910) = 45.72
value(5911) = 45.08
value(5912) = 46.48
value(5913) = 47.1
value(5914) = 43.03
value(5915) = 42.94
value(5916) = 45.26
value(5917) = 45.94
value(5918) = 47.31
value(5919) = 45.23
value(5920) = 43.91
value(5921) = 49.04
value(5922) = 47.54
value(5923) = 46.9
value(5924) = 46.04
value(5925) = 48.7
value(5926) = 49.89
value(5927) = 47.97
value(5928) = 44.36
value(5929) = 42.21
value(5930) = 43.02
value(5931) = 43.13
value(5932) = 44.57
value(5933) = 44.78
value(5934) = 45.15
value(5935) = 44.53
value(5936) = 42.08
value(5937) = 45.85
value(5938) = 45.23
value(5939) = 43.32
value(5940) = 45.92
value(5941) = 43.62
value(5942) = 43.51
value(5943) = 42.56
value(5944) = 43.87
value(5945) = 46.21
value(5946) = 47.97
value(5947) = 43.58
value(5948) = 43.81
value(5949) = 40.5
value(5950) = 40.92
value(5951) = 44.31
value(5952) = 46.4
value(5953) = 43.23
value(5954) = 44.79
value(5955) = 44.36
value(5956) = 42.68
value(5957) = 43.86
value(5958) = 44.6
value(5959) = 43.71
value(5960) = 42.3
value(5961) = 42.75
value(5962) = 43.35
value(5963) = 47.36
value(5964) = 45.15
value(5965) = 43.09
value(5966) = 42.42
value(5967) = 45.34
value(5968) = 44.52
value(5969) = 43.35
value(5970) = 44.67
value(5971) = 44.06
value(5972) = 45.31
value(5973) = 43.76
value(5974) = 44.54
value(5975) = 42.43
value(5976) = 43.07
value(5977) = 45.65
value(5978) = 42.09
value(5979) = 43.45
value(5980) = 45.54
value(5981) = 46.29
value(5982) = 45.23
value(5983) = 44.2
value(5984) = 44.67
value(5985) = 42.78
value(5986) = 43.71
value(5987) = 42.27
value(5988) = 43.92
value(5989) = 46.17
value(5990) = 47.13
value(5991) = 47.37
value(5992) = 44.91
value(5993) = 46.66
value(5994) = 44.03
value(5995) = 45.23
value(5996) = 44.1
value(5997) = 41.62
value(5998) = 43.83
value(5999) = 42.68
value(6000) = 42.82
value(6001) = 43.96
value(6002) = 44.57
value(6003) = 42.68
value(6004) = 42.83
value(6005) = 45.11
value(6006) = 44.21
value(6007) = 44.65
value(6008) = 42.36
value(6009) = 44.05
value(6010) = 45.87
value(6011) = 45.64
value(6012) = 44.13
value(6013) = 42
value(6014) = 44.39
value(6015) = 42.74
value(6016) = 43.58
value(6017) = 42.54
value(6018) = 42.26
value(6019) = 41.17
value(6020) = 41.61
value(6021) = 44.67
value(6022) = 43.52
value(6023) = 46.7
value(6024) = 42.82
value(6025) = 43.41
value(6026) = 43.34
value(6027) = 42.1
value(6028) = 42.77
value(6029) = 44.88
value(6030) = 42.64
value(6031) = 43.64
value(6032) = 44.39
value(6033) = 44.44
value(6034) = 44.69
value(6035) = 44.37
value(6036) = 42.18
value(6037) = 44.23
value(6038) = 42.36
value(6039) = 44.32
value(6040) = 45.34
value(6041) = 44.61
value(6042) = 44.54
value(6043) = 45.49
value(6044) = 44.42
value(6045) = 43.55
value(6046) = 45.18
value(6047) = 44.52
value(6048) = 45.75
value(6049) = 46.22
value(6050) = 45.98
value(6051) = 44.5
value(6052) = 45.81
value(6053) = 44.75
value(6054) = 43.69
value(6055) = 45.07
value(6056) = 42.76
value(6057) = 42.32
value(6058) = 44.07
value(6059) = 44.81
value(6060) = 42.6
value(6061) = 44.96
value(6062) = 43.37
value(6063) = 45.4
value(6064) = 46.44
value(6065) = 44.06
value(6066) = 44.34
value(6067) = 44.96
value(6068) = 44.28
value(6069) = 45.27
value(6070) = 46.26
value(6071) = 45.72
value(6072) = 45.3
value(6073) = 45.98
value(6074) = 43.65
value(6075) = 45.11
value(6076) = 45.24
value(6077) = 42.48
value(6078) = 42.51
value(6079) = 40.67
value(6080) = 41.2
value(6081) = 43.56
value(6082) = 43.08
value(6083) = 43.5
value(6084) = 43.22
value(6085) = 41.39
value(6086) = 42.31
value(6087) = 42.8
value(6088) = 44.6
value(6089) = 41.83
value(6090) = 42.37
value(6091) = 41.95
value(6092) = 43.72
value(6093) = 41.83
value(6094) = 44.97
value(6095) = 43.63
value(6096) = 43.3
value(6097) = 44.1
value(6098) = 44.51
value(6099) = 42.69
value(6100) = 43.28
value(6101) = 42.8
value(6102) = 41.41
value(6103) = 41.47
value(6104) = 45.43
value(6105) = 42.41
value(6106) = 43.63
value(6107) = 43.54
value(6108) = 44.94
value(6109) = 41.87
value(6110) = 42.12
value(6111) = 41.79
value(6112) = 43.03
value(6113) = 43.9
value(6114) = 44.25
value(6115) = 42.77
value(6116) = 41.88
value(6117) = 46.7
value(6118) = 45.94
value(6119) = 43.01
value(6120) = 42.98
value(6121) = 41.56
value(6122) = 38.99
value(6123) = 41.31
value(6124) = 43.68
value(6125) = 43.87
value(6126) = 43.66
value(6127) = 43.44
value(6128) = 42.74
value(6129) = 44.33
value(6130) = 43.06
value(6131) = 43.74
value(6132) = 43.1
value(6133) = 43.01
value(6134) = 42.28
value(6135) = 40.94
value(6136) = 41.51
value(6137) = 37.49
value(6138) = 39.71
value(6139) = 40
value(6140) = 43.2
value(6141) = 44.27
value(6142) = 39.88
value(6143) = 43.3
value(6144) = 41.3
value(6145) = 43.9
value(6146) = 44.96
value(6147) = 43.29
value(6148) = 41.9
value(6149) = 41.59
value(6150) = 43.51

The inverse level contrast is 29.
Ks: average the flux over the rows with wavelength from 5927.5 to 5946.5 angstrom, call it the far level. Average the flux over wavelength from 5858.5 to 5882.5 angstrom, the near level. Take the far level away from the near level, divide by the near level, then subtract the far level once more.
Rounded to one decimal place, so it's -44.3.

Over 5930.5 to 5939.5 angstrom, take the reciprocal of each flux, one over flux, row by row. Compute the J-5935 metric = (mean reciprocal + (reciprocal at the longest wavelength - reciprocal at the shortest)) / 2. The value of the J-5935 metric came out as 0.0112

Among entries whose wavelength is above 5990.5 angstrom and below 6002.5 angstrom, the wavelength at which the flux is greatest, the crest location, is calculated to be 5991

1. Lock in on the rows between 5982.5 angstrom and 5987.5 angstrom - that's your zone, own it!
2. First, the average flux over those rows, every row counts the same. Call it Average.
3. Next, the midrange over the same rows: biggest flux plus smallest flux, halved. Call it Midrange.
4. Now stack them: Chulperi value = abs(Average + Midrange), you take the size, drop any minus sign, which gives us 87.0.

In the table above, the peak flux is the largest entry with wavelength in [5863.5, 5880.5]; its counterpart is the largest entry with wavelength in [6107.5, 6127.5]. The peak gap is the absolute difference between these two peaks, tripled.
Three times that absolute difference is 4.5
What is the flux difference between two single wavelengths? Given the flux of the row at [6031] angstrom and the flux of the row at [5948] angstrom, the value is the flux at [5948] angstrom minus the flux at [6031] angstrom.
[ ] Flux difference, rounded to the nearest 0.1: 0.2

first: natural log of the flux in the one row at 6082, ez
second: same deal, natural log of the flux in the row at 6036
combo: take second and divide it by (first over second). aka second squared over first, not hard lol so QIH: 3.72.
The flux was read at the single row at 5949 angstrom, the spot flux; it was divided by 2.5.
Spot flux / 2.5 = 16.2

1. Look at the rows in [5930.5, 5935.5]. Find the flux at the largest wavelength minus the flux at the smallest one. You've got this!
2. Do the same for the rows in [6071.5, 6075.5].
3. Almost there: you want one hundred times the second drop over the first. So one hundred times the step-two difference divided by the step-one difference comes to -14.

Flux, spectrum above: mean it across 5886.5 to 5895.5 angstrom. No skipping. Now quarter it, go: 9.9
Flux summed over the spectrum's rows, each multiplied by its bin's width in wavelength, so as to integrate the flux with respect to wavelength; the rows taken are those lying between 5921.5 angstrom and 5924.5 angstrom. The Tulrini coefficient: 140.5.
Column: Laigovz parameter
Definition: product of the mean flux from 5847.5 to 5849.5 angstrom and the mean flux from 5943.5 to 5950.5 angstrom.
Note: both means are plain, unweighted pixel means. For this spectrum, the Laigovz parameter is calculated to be 1943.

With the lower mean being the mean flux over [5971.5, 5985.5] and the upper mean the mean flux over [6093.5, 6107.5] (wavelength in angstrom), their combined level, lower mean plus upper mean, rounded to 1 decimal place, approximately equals 87.6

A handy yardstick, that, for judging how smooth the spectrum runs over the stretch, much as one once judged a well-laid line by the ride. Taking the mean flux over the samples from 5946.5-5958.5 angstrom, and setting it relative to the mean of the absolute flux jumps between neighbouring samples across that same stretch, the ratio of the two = 26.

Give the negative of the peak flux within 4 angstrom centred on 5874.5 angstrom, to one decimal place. -48.2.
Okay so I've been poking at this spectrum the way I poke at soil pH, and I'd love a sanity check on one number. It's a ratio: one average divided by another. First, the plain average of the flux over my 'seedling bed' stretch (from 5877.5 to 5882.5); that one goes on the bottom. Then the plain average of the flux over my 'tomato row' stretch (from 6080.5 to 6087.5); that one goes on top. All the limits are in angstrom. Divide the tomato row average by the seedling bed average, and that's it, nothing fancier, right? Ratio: 0.96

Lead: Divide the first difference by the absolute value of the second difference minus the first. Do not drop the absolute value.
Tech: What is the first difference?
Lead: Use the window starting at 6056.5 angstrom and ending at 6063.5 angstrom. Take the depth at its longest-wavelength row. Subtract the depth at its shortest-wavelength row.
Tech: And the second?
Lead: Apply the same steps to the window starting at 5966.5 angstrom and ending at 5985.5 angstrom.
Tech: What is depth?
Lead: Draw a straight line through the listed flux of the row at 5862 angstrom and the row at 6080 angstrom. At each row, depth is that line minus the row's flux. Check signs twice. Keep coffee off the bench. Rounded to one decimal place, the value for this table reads -0.6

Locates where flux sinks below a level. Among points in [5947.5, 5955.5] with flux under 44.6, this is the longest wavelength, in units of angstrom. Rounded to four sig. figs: 5955 angstrom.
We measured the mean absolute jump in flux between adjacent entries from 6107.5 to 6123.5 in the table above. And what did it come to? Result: 1.56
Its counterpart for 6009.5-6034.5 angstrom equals 1.33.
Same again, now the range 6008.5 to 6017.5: 1.45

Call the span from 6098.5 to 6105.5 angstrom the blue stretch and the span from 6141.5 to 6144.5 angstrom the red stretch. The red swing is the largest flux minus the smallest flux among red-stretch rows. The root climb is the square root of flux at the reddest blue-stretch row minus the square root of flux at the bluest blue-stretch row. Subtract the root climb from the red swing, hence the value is 3.4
